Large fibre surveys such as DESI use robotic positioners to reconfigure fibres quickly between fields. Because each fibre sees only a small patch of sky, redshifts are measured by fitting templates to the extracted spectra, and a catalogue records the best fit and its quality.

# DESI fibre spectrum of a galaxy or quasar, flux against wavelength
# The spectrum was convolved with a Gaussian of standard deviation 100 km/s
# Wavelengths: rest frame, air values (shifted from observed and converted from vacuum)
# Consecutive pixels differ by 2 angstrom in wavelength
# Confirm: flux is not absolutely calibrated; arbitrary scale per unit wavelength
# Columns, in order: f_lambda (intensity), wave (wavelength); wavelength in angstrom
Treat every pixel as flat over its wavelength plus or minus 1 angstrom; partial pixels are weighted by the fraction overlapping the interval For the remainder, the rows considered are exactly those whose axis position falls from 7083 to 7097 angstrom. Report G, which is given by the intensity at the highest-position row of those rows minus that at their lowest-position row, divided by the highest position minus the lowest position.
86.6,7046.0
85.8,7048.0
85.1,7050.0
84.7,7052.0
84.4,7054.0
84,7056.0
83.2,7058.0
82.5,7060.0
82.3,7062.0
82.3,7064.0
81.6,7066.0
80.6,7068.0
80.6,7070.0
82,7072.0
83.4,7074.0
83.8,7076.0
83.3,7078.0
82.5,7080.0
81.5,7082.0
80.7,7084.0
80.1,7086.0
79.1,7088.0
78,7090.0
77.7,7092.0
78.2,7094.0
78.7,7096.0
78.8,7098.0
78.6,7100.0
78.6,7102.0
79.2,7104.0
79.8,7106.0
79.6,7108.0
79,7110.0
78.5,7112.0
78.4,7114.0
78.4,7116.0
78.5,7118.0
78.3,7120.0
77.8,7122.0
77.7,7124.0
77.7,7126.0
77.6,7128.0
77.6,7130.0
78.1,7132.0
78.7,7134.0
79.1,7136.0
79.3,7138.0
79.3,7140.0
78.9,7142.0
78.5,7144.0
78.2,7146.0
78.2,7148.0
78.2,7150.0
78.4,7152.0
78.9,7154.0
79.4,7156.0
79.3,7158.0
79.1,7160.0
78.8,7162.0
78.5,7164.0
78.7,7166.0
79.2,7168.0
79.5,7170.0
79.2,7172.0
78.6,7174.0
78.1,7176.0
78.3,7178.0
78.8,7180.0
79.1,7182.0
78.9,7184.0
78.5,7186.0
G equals -0.17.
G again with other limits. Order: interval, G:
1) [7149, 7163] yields 0.05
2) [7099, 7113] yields -0.01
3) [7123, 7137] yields 0.12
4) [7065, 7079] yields 0.14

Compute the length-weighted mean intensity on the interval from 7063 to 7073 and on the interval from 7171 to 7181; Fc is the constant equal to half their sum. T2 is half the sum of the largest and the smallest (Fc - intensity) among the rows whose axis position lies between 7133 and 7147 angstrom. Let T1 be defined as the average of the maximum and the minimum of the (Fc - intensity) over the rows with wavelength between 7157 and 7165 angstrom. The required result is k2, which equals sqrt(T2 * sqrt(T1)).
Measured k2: 1.15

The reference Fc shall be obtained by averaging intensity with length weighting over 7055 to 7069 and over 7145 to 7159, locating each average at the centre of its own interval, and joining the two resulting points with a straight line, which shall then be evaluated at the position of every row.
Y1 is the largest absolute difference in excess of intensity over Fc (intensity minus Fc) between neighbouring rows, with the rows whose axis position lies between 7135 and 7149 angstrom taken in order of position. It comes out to 0.3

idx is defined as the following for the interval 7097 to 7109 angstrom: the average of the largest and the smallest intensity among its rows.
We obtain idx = 79.2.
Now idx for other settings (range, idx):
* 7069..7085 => 82.2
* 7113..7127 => 78.1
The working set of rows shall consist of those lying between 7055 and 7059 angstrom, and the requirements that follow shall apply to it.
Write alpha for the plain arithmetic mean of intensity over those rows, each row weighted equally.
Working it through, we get 83.6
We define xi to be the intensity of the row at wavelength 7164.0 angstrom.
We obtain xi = 78.5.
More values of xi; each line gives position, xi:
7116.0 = 78.4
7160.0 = 79.1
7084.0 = 80.7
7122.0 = 77.8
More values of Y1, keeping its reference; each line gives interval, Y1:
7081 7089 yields 0.9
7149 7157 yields 0.6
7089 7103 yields 0.6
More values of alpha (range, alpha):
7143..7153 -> 78.3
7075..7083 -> 82.8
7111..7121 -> 78.4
